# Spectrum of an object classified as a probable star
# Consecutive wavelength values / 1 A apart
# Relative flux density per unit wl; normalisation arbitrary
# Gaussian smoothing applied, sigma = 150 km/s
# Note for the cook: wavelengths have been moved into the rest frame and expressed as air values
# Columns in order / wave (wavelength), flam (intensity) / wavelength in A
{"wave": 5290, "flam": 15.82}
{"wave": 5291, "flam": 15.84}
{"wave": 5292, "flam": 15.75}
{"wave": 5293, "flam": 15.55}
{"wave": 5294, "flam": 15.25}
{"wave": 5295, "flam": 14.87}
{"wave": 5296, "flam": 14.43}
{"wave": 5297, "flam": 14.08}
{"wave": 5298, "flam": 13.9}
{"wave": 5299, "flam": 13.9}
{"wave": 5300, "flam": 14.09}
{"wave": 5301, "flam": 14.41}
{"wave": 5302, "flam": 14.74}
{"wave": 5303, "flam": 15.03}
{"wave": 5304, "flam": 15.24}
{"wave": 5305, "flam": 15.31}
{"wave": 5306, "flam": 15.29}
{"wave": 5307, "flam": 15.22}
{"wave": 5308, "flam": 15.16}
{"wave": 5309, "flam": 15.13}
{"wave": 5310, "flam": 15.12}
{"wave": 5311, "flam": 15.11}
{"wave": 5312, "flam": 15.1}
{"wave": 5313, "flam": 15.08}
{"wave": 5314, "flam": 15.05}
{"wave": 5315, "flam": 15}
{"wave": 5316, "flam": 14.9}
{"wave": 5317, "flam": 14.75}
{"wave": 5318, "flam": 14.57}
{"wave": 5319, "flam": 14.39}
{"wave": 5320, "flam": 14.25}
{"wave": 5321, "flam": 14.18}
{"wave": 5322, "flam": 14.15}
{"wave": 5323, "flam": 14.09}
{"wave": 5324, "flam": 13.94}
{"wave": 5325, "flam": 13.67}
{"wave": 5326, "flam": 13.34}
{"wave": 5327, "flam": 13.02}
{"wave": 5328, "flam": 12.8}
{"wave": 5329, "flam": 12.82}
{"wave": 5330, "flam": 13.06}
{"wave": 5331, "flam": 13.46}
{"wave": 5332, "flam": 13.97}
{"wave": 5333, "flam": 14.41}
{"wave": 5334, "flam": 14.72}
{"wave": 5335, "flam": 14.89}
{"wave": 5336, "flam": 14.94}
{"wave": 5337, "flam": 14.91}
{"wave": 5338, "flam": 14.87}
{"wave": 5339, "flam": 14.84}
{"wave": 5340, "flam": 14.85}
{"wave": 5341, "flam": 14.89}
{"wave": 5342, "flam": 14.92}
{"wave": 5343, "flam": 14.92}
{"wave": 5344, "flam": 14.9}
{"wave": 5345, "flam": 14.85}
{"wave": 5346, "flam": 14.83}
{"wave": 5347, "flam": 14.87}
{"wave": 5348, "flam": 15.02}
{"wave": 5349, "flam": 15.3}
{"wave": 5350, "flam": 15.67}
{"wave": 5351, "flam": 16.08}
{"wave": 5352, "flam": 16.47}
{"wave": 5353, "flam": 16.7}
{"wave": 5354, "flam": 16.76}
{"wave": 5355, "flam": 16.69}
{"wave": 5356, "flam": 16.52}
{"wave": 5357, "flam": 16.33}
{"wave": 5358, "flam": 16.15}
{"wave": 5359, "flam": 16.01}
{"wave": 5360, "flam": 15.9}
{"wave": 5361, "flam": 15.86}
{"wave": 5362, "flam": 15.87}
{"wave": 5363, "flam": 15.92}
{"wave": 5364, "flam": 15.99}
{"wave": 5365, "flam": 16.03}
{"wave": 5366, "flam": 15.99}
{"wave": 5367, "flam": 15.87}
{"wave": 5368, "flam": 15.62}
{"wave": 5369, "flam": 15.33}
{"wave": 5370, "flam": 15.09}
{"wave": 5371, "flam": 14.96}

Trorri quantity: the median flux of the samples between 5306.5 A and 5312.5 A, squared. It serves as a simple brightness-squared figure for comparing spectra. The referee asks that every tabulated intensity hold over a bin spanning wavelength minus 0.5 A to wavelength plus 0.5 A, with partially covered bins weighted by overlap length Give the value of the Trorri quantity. 229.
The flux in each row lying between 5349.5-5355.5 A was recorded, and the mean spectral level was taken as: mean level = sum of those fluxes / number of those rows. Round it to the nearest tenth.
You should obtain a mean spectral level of 16.4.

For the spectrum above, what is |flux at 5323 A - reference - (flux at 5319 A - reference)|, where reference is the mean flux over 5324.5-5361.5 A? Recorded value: 0.3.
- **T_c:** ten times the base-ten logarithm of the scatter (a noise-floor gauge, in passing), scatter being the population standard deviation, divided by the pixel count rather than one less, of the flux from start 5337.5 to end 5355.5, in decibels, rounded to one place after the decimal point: -1.3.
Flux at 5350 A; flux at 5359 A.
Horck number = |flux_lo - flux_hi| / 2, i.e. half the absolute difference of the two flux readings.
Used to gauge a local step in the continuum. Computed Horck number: 0.17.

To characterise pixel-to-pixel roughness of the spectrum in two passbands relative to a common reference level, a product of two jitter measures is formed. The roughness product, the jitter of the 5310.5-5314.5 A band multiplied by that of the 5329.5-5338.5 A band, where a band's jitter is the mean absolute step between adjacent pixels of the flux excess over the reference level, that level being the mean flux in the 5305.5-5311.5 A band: 0.0049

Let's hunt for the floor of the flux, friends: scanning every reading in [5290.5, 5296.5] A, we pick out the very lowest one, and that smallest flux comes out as 14.43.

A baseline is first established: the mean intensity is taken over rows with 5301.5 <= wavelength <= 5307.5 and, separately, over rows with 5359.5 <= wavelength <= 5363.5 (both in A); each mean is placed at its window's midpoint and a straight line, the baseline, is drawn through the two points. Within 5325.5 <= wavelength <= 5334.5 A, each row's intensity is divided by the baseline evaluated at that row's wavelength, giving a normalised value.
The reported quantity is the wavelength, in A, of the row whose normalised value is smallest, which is 5328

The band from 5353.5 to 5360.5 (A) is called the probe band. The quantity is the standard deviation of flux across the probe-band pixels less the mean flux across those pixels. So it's -16.0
